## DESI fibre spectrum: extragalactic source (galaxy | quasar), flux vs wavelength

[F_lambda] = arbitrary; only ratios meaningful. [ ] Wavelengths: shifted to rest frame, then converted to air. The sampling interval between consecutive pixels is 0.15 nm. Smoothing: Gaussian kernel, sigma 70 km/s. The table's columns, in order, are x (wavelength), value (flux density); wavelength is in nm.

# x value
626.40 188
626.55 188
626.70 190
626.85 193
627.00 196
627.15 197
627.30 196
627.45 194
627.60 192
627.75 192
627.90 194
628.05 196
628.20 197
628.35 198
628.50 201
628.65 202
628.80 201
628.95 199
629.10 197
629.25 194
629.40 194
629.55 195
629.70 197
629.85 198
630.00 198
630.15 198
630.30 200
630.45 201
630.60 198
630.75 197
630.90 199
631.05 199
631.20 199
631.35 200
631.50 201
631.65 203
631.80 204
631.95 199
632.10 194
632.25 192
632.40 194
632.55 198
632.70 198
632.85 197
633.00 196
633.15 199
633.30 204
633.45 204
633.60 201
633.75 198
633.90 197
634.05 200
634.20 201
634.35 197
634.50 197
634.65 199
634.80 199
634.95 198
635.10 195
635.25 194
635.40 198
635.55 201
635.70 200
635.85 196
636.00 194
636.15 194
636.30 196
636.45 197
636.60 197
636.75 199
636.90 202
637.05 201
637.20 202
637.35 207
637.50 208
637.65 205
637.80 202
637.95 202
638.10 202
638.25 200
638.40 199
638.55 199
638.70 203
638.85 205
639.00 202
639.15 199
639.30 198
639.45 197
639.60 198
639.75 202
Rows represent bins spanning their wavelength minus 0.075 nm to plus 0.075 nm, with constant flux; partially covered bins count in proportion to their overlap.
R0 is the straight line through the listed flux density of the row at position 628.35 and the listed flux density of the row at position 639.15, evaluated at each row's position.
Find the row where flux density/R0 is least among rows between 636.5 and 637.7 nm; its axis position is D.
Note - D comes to 636.60 nm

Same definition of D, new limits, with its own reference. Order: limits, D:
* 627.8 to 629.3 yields 629.25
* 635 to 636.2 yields 636.15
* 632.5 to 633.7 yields 633.00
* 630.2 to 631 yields 630.75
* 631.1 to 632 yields 631.95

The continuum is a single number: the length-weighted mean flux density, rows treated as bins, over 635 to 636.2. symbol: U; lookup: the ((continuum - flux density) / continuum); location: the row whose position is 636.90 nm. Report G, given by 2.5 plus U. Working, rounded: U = -0.028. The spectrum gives 2.47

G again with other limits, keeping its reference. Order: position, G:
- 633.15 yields 2.49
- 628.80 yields 2.48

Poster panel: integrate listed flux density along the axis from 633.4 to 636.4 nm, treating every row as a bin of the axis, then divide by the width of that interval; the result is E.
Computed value 198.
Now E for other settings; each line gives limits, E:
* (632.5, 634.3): 199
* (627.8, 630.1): 197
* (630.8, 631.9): 201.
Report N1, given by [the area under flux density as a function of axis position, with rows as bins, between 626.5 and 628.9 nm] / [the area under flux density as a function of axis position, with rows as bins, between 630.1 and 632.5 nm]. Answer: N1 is 0.98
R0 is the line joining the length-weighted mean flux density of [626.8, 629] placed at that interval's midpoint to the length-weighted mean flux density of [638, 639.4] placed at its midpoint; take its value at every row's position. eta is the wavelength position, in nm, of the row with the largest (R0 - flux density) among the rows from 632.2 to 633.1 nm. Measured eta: 632.25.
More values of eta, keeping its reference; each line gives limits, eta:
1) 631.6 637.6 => 632.25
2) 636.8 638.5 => 638.40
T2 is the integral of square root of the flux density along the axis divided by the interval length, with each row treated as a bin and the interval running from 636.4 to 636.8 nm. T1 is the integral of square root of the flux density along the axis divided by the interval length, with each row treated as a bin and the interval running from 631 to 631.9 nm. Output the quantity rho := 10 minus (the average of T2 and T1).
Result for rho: -4.12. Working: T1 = 14.2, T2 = 14.1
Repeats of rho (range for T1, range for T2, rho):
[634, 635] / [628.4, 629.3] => -4.10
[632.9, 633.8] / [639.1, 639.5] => -4.11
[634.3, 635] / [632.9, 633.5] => -4.12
